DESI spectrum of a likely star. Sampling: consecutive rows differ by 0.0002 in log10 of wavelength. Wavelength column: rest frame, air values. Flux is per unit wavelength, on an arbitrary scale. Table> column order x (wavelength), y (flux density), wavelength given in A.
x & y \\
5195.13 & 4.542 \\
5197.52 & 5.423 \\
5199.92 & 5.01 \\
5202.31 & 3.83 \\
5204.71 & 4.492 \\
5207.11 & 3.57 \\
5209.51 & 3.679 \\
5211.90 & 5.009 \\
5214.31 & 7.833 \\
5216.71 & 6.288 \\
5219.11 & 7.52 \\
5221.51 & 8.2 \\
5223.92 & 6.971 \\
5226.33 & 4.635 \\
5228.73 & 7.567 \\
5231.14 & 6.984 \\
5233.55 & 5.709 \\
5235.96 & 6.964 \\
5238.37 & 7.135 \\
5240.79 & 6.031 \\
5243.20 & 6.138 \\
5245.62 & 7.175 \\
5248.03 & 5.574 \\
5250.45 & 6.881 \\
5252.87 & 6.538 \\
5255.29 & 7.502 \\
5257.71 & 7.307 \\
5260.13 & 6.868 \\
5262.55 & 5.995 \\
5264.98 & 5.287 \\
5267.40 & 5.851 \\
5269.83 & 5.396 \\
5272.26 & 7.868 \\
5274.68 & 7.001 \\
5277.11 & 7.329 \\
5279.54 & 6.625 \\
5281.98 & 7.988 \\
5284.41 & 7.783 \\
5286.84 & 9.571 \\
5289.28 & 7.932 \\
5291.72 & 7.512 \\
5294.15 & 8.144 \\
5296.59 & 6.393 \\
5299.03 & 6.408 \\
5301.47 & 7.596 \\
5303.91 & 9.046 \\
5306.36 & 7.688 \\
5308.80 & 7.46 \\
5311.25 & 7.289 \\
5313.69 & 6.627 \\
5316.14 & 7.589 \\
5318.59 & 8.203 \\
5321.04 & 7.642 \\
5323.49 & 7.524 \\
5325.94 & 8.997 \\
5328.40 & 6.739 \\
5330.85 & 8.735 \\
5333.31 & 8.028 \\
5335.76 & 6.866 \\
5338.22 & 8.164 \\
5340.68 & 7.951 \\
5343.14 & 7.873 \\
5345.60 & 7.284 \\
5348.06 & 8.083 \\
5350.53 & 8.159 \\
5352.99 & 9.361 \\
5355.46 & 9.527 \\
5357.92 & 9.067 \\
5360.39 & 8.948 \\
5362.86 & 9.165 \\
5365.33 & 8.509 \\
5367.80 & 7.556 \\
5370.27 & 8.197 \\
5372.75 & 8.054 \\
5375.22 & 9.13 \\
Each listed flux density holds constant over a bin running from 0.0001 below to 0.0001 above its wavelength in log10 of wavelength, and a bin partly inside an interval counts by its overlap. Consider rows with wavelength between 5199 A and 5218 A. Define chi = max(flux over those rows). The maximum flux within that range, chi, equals 7.833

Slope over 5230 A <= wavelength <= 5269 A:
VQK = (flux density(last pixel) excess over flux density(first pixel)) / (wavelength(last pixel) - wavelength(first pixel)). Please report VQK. -0.031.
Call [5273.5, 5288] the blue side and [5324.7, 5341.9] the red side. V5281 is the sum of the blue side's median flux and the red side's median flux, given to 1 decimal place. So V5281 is 15.6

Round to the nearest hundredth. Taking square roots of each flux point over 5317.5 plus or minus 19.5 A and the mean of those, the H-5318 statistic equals 2.76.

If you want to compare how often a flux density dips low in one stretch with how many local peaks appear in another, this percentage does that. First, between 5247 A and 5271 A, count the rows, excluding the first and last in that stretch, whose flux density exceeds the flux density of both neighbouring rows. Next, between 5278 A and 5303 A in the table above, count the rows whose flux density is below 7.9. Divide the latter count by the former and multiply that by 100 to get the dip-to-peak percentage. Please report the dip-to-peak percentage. 200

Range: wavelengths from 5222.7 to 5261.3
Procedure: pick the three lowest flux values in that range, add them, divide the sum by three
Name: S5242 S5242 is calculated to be 5.3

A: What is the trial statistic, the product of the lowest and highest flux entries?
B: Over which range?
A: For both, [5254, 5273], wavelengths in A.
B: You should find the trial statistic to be 42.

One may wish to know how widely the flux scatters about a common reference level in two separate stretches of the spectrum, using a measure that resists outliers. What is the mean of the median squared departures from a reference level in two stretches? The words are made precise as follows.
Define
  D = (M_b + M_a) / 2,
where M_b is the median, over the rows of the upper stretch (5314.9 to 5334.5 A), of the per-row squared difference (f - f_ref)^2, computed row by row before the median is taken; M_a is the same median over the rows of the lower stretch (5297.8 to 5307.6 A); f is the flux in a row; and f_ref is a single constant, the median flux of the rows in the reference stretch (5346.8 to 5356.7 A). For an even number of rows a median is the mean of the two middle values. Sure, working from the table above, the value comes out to 1.1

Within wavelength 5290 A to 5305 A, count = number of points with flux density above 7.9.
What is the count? 2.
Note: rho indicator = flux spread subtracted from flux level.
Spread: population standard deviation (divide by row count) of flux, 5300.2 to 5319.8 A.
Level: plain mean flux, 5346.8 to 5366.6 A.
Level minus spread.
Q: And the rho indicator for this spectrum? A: 8.19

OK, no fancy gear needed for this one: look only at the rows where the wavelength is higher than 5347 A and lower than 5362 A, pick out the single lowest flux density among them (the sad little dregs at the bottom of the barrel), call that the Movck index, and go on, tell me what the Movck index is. 8.083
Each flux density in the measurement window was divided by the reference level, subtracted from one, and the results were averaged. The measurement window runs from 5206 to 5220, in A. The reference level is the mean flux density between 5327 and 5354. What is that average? 0.29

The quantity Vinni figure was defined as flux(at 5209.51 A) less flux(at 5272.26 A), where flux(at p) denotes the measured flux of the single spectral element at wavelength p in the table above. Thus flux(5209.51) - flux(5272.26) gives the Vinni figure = -4.2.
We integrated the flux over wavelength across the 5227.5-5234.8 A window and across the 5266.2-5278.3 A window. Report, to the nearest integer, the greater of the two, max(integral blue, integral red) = 81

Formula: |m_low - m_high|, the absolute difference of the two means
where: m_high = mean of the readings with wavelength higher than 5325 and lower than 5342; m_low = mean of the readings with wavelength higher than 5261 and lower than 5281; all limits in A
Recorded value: 1.5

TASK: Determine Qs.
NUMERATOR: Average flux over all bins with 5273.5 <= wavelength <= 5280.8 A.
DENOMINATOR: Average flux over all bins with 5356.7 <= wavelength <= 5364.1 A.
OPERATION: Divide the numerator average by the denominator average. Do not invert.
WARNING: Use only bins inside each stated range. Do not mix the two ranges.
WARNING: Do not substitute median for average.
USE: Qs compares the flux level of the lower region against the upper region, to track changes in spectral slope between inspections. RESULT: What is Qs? 0.77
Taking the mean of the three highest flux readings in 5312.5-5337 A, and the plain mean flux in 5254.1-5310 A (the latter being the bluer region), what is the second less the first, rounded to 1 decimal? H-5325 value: -1.4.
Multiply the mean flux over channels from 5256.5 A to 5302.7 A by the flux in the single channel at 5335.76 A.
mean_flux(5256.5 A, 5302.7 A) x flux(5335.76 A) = 48.7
